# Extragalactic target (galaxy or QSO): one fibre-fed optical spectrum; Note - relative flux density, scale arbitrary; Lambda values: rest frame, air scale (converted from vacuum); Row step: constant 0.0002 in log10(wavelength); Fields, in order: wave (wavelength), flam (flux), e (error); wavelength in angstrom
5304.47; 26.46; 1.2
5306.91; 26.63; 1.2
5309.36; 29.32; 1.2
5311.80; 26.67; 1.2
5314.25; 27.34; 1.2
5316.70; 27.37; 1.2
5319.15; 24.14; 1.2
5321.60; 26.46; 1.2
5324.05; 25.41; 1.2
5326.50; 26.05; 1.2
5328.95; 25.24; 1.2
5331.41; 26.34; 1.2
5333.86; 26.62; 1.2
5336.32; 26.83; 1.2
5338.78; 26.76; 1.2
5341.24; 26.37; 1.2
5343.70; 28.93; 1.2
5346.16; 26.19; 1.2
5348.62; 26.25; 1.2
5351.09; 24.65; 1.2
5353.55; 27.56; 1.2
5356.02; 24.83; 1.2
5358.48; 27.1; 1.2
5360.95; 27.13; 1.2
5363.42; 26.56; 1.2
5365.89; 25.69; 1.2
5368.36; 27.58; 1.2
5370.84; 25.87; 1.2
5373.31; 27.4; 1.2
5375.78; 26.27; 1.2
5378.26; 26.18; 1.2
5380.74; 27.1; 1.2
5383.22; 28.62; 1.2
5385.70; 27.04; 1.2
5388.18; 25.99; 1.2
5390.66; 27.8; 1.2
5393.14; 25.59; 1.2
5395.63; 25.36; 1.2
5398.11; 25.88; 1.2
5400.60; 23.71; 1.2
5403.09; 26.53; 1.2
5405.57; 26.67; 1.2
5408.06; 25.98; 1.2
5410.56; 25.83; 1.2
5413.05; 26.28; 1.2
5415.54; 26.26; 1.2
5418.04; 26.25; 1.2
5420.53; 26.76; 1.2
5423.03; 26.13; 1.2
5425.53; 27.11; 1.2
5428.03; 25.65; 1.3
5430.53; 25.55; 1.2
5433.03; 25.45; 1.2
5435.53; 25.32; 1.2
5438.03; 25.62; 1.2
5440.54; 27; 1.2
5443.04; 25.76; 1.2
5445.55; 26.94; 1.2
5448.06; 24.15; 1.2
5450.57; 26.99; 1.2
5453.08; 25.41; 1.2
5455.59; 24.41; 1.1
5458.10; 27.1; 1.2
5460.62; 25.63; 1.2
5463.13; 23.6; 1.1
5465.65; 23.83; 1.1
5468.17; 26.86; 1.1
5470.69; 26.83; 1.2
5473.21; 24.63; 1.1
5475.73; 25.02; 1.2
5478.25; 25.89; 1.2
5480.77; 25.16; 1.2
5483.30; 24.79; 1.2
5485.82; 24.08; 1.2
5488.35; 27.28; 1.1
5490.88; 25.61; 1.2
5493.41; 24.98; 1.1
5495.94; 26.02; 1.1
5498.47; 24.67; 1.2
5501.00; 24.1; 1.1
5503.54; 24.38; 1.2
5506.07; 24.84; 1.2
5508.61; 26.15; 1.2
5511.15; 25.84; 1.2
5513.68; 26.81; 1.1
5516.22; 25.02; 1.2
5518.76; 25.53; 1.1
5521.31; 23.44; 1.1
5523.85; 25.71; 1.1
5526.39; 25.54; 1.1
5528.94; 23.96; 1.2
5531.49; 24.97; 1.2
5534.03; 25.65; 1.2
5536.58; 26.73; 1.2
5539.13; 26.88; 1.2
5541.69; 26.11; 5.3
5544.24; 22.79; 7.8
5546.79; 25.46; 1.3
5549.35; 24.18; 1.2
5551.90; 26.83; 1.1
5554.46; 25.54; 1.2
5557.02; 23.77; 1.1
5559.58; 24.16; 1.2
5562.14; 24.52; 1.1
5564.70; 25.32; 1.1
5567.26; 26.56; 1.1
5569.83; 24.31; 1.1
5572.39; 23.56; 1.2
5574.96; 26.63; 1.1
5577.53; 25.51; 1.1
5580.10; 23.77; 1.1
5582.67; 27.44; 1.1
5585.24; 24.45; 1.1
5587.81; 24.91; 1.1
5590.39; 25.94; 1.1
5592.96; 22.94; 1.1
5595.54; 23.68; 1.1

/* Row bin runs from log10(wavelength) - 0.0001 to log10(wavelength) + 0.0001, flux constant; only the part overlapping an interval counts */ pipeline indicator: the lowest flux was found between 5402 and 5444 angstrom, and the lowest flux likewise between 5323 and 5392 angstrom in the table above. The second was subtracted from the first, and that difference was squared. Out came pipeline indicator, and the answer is 0.4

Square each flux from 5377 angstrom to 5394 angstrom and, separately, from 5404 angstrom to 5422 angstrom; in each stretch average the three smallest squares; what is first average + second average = 1349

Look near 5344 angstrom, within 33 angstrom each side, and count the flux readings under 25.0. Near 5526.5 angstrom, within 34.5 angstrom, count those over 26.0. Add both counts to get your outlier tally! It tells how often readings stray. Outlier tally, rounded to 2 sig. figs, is 10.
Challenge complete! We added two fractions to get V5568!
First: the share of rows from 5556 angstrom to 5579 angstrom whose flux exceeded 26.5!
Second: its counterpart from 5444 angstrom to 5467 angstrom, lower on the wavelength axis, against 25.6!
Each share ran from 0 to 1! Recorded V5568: 0.67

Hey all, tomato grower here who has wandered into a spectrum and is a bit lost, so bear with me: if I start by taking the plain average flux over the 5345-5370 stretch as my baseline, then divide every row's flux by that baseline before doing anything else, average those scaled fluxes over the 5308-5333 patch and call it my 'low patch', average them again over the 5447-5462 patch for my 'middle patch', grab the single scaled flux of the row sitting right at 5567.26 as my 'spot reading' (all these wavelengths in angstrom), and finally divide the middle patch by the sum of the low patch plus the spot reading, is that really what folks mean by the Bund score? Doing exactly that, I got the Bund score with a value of 0.483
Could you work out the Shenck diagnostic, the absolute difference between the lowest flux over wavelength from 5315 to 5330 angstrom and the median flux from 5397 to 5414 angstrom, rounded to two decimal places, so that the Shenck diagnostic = 1.84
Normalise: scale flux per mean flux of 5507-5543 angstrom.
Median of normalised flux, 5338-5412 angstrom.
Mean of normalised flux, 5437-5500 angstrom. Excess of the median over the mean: 0.031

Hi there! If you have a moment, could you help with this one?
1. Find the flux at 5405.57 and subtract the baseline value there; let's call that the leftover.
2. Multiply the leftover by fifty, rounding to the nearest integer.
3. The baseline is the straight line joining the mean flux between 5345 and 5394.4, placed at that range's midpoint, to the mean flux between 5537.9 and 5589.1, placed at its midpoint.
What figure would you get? 18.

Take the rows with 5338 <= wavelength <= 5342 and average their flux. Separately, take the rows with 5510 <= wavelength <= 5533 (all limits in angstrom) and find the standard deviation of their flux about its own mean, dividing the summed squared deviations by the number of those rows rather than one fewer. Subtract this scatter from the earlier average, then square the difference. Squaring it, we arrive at 656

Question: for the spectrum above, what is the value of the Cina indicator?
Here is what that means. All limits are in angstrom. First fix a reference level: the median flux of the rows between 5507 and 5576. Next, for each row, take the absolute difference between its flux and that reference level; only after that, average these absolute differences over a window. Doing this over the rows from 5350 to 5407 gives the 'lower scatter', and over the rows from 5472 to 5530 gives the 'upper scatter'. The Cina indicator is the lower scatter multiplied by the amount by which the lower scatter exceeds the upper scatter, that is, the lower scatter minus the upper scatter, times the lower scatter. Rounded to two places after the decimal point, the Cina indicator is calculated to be 0.47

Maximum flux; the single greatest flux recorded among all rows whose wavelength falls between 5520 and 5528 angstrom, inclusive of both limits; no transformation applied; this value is 25.71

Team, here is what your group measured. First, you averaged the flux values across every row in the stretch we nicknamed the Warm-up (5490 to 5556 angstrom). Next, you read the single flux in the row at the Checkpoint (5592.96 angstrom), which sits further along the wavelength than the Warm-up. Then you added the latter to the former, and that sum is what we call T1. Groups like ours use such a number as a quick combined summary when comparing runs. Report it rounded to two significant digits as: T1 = 48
